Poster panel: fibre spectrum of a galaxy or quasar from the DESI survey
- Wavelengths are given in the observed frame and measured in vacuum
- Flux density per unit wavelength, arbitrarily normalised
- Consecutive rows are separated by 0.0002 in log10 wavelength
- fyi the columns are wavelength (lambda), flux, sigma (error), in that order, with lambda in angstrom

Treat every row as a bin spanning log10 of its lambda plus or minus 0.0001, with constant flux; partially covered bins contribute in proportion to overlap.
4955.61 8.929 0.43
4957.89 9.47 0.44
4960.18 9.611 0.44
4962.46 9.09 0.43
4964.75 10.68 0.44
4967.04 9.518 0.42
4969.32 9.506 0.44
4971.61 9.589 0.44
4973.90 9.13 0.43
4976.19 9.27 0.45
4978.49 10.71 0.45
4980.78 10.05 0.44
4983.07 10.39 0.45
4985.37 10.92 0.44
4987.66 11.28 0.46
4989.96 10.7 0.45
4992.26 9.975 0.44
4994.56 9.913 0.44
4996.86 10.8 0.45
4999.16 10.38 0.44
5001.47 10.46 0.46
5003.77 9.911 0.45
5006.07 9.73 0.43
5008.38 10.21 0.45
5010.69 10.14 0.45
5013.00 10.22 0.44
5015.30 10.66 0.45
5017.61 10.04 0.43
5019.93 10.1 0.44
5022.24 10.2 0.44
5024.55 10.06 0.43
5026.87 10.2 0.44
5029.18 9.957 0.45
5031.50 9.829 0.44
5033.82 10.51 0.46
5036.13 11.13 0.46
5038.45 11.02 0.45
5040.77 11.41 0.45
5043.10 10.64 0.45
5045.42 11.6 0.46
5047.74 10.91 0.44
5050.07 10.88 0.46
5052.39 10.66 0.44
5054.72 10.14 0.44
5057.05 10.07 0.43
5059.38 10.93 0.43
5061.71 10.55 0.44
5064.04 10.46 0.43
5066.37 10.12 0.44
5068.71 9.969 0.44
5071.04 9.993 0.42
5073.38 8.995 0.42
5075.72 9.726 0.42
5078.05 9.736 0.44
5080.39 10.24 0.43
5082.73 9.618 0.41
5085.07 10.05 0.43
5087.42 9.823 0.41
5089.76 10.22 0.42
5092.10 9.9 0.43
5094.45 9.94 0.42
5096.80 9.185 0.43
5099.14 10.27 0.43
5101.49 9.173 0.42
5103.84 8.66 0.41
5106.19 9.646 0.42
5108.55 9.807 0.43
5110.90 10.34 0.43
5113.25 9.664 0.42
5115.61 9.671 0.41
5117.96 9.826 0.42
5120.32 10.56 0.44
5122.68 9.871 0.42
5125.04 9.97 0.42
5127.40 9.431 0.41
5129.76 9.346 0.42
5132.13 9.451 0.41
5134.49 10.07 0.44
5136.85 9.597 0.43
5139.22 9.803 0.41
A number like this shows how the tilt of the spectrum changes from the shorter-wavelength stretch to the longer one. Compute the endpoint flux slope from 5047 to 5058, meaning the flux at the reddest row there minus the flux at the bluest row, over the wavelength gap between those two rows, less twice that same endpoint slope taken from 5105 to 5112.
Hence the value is -0.38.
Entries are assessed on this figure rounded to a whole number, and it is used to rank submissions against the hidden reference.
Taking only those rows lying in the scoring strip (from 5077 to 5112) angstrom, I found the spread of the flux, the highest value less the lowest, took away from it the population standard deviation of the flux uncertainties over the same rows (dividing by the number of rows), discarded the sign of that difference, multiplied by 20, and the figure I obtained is 33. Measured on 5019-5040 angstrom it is 26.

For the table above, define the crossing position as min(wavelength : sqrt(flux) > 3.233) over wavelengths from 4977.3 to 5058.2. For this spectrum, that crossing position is 4978.49 angstrom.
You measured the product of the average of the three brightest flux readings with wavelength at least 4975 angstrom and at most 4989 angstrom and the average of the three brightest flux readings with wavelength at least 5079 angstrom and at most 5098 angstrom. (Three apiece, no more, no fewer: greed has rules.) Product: 112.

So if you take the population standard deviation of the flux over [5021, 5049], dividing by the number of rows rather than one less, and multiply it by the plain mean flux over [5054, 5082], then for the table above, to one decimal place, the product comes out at 5.7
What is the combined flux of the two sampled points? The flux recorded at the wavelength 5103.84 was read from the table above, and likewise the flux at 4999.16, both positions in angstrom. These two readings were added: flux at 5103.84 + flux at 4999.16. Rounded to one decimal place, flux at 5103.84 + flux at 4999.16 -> 19.0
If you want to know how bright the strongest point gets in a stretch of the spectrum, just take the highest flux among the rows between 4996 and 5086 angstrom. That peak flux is 11.6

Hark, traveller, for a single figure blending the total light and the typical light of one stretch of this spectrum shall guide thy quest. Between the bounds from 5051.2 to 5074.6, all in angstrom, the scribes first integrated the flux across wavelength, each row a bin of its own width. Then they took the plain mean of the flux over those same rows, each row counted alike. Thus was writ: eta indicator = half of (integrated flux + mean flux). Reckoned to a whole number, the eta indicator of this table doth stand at 124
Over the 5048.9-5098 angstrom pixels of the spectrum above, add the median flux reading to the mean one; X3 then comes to 20.1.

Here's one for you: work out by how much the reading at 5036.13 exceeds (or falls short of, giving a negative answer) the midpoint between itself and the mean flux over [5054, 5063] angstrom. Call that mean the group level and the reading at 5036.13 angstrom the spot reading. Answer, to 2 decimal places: 0.35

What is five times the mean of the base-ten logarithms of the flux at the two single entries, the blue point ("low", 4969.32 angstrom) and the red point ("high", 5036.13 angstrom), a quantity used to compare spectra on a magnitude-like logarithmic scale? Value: 5.06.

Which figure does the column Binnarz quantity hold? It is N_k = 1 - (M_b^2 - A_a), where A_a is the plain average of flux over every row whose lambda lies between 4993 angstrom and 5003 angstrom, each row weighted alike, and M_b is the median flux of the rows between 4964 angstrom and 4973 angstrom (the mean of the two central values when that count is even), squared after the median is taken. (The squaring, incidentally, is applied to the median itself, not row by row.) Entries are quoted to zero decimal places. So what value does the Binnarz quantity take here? -80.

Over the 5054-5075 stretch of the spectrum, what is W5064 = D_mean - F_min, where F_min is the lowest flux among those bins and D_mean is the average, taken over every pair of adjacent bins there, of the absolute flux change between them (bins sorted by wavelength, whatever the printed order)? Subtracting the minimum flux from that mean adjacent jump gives -8.6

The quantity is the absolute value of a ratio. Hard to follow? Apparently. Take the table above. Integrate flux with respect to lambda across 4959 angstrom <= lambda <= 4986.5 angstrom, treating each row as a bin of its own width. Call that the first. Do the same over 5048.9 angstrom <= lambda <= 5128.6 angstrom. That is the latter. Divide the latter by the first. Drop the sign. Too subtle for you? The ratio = 2.9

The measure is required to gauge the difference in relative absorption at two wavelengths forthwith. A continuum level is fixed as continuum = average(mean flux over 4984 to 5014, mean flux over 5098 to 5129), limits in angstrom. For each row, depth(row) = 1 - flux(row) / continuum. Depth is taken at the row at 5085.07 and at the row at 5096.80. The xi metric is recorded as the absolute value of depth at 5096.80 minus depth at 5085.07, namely 0.09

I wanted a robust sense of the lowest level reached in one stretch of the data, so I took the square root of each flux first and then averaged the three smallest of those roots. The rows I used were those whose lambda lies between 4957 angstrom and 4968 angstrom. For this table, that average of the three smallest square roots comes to 3.06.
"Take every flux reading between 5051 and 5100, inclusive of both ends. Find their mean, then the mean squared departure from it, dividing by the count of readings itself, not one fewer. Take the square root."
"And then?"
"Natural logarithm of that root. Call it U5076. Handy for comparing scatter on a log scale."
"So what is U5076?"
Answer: -0.83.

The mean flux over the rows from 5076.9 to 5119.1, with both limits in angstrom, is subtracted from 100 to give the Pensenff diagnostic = 90.2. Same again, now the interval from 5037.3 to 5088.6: 89.7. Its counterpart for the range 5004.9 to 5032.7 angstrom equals 89.9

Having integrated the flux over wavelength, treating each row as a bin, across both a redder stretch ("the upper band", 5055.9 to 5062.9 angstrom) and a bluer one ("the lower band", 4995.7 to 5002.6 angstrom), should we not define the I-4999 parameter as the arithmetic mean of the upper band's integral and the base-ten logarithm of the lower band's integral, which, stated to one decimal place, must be 37.7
